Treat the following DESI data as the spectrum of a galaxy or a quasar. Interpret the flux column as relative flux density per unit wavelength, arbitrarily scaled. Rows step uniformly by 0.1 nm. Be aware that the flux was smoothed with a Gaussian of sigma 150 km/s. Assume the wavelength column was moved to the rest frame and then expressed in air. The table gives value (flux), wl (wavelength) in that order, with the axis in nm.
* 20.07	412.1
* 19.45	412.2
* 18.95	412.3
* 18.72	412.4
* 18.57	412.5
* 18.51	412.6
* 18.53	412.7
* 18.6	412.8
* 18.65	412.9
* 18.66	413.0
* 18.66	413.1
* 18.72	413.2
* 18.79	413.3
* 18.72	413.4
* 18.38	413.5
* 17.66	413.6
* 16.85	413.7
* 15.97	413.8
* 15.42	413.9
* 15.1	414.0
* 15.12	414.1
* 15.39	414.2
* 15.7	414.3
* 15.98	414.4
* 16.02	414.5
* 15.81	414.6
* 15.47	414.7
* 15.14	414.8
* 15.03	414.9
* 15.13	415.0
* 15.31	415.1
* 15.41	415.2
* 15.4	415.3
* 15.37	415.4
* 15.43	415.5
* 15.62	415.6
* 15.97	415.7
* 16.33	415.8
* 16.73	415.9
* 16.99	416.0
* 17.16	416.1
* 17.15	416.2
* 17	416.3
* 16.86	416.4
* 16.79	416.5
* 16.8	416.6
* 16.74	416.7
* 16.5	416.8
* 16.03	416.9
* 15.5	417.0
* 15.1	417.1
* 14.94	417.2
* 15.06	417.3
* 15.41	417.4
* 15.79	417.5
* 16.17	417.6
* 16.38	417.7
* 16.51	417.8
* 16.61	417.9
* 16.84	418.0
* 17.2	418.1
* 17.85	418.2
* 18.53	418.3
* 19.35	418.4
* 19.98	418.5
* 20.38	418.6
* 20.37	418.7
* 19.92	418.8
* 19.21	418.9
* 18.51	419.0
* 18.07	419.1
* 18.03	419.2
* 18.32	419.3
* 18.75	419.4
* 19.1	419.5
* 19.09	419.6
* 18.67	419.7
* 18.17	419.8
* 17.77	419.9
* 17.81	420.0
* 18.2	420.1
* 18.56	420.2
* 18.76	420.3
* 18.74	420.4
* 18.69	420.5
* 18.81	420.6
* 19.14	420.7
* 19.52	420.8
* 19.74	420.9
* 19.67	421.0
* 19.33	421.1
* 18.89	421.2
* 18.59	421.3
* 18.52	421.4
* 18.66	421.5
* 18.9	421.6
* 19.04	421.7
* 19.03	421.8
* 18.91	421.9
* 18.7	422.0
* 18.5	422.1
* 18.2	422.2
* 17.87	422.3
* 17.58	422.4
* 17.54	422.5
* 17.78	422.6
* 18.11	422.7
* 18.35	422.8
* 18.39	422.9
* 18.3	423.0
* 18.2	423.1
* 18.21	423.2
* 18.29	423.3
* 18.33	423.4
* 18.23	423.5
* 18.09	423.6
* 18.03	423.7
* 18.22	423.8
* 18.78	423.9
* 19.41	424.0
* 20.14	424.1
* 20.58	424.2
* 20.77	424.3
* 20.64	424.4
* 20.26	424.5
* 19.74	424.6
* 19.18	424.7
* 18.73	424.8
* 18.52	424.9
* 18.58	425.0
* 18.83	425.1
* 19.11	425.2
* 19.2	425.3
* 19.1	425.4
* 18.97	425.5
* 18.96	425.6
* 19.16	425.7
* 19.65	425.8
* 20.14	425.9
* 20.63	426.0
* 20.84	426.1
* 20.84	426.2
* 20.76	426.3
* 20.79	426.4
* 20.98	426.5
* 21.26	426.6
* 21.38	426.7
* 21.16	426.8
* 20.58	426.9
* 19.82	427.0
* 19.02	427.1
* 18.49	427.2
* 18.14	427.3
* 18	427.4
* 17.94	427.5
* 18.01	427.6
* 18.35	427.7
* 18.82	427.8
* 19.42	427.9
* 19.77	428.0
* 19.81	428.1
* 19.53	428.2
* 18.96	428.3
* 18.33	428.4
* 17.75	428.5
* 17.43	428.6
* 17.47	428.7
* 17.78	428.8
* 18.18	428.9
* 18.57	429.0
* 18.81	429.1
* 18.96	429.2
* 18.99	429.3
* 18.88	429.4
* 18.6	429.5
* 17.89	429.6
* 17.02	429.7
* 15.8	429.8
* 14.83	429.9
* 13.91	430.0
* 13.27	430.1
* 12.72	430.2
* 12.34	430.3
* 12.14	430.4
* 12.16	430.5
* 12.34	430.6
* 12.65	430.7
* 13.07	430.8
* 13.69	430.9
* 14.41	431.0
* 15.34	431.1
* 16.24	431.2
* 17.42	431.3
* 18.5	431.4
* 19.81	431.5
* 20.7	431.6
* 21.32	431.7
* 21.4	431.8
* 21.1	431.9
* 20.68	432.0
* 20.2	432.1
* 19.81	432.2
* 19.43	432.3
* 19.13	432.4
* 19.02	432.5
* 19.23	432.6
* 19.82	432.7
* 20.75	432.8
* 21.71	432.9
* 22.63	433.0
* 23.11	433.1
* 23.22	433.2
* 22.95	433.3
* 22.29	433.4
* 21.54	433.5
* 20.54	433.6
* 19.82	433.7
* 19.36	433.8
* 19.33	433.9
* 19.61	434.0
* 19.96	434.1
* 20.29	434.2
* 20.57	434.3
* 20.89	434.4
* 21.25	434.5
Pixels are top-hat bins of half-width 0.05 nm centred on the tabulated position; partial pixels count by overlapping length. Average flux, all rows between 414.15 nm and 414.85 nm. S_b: 15.6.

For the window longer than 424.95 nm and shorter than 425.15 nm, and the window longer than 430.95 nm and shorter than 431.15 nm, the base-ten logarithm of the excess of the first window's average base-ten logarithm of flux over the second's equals -1.0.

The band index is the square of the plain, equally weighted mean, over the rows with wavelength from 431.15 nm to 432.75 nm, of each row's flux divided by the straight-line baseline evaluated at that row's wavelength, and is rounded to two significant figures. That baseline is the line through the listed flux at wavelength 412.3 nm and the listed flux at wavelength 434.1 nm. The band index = 0.98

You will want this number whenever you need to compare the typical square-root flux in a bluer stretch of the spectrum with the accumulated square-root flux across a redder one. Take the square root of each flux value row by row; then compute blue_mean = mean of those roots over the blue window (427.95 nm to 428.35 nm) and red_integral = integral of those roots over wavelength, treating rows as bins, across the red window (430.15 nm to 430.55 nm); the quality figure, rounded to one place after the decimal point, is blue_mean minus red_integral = 3.0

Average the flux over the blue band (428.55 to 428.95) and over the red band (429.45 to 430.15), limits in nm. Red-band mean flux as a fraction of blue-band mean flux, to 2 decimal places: 0.90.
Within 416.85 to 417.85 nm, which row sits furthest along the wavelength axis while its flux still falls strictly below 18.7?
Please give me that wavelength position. 417.8 nm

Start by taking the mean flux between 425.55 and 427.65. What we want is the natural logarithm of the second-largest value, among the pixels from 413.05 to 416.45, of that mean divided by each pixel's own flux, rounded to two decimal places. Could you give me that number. 0.27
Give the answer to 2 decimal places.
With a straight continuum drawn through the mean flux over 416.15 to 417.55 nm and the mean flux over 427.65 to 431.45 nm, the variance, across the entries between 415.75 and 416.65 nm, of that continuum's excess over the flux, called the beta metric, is 0.06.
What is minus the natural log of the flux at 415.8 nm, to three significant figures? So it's -2.79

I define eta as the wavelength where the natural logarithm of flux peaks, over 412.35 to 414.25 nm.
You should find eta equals 413.3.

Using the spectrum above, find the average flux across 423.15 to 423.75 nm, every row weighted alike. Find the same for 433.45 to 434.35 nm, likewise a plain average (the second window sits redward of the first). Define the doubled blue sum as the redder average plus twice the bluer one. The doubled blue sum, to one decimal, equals 56.5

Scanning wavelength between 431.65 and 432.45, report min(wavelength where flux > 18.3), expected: 431.7 nm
